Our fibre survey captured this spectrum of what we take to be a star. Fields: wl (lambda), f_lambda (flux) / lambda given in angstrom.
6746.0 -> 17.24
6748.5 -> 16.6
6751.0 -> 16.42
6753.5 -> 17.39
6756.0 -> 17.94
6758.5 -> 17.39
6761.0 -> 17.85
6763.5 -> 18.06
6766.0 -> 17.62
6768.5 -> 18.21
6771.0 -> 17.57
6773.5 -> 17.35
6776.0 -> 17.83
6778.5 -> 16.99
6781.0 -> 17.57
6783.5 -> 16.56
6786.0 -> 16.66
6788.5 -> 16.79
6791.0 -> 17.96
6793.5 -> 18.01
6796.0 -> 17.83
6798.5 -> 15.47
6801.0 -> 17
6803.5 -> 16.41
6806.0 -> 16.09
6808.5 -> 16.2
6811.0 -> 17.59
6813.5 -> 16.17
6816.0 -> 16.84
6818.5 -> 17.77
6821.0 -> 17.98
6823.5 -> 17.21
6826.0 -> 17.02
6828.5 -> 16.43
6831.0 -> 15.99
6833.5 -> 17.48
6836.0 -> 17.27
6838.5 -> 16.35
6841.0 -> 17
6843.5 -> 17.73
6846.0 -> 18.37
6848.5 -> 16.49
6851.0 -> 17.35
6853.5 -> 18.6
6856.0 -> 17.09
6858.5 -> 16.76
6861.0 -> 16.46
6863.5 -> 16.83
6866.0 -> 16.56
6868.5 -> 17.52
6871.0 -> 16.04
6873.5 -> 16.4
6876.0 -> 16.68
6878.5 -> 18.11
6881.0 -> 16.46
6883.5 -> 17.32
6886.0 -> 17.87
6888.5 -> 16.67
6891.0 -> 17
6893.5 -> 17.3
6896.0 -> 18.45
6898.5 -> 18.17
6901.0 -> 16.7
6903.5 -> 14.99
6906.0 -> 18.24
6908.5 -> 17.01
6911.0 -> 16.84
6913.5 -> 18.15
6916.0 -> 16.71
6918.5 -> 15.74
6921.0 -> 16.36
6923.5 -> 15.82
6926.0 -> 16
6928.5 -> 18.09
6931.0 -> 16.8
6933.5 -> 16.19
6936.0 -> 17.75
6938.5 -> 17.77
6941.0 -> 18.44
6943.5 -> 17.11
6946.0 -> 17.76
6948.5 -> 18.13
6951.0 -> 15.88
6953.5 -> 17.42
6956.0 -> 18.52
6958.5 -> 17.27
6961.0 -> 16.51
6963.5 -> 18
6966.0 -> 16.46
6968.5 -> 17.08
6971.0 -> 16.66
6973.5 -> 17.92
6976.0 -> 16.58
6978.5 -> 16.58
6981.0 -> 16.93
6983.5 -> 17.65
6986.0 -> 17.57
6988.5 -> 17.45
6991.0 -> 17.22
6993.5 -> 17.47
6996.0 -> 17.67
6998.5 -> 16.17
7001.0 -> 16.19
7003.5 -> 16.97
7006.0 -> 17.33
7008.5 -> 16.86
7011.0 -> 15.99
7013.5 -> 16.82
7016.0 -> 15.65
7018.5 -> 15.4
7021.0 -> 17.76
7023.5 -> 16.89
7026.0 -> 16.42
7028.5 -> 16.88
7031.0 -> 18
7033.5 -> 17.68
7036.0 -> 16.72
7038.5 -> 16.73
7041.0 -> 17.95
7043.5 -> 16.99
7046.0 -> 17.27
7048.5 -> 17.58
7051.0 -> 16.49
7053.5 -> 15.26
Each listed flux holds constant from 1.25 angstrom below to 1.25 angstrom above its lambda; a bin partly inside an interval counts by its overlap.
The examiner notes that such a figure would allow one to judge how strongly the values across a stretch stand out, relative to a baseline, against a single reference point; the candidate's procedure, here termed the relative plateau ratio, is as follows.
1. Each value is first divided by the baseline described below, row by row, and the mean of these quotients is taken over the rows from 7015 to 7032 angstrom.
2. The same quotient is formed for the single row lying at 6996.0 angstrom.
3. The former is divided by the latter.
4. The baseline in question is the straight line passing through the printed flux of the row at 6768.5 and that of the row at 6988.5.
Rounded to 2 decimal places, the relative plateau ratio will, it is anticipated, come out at 0.95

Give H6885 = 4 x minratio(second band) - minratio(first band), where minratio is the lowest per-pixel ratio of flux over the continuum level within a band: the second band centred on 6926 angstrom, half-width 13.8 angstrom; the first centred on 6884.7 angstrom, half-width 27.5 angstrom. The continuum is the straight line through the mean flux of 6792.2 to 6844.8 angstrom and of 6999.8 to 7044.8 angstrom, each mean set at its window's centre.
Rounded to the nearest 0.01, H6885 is 2.84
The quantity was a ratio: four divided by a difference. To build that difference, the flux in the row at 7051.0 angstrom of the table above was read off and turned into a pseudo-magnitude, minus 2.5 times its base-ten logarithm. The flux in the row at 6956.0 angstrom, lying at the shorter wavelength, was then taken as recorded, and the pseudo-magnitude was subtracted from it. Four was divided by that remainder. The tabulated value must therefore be 0.186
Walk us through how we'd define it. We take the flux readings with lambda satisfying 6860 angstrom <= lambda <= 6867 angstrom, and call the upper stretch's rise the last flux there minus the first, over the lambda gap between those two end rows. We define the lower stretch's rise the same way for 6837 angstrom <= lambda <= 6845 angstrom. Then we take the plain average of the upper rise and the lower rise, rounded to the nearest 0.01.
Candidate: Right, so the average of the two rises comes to 0.15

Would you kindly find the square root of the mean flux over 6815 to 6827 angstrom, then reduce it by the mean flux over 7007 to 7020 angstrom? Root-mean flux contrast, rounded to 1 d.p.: -12.0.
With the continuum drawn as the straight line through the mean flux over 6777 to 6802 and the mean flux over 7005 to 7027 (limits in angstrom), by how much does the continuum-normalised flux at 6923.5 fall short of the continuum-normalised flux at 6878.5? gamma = 0.13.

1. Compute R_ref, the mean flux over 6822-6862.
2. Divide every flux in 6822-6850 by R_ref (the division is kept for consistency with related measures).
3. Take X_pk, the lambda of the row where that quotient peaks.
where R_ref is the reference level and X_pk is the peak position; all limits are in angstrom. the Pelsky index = 6846.0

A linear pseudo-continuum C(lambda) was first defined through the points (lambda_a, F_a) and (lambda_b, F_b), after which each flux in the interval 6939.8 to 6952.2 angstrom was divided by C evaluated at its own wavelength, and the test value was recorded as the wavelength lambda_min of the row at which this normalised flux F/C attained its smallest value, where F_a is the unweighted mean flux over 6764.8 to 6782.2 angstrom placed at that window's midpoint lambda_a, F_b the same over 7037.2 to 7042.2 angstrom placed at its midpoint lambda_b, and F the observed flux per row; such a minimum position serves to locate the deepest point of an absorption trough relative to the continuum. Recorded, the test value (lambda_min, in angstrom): 6951.0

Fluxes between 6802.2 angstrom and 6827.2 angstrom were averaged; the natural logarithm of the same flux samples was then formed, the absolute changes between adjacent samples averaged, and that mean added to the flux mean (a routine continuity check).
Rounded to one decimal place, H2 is 17.0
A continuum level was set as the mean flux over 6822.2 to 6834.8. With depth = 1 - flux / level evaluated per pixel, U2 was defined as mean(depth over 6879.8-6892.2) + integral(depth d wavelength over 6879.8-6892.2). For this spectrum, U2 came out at -0.19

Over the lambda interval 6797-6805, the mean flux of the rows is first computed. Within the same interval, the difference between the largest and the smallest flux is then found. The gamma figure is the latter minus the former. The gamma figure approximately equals -14.8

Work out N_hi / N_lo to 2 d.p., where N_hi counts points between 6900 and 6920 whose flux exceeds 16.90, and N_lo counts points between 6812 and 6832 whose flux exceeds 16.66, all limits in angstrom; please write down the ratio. 0.60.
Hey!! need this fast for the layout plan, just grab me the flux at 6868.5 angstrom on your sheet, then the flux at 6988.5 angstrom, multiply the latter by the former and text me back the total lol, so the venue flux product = 306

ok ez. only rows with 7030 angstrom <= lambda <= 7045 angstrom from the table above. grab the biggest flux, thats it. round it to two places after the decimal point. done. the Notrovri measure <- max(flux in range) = 18.00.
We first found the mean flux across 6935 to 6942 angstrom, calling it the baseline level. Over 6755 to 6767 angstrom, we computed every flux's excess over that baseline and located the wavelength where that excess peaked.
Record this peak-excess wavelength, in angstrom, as 6763.5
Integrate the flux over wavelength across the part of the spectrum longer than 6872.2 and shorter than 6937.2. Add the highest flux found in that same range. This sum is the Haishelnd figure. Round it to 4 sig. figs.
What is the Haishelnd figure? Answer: 1123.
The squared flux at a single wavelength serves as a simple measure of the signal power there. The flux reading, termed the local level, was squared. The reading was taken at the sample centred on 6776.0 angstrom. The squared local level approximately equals 318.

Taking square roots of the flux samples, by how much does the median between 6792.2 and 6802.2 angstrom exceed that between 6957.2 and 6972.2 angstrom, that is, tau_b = 0.07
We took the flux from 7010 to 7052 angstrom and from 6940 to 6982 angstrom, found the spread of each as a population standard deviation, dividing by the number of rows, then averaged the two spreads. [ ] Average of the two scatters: 0.75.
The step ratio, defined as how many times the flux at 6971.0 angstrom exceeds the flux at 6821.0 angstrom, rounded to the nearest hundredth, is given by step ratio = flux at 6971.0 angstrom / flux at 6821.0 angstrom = 0.93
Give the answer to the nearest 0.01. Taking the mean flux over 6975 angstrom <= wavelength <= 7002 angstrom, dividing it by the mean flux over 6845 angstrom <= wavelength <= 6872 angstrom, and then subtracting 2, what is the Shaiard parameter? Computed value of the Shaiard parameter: -1.00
